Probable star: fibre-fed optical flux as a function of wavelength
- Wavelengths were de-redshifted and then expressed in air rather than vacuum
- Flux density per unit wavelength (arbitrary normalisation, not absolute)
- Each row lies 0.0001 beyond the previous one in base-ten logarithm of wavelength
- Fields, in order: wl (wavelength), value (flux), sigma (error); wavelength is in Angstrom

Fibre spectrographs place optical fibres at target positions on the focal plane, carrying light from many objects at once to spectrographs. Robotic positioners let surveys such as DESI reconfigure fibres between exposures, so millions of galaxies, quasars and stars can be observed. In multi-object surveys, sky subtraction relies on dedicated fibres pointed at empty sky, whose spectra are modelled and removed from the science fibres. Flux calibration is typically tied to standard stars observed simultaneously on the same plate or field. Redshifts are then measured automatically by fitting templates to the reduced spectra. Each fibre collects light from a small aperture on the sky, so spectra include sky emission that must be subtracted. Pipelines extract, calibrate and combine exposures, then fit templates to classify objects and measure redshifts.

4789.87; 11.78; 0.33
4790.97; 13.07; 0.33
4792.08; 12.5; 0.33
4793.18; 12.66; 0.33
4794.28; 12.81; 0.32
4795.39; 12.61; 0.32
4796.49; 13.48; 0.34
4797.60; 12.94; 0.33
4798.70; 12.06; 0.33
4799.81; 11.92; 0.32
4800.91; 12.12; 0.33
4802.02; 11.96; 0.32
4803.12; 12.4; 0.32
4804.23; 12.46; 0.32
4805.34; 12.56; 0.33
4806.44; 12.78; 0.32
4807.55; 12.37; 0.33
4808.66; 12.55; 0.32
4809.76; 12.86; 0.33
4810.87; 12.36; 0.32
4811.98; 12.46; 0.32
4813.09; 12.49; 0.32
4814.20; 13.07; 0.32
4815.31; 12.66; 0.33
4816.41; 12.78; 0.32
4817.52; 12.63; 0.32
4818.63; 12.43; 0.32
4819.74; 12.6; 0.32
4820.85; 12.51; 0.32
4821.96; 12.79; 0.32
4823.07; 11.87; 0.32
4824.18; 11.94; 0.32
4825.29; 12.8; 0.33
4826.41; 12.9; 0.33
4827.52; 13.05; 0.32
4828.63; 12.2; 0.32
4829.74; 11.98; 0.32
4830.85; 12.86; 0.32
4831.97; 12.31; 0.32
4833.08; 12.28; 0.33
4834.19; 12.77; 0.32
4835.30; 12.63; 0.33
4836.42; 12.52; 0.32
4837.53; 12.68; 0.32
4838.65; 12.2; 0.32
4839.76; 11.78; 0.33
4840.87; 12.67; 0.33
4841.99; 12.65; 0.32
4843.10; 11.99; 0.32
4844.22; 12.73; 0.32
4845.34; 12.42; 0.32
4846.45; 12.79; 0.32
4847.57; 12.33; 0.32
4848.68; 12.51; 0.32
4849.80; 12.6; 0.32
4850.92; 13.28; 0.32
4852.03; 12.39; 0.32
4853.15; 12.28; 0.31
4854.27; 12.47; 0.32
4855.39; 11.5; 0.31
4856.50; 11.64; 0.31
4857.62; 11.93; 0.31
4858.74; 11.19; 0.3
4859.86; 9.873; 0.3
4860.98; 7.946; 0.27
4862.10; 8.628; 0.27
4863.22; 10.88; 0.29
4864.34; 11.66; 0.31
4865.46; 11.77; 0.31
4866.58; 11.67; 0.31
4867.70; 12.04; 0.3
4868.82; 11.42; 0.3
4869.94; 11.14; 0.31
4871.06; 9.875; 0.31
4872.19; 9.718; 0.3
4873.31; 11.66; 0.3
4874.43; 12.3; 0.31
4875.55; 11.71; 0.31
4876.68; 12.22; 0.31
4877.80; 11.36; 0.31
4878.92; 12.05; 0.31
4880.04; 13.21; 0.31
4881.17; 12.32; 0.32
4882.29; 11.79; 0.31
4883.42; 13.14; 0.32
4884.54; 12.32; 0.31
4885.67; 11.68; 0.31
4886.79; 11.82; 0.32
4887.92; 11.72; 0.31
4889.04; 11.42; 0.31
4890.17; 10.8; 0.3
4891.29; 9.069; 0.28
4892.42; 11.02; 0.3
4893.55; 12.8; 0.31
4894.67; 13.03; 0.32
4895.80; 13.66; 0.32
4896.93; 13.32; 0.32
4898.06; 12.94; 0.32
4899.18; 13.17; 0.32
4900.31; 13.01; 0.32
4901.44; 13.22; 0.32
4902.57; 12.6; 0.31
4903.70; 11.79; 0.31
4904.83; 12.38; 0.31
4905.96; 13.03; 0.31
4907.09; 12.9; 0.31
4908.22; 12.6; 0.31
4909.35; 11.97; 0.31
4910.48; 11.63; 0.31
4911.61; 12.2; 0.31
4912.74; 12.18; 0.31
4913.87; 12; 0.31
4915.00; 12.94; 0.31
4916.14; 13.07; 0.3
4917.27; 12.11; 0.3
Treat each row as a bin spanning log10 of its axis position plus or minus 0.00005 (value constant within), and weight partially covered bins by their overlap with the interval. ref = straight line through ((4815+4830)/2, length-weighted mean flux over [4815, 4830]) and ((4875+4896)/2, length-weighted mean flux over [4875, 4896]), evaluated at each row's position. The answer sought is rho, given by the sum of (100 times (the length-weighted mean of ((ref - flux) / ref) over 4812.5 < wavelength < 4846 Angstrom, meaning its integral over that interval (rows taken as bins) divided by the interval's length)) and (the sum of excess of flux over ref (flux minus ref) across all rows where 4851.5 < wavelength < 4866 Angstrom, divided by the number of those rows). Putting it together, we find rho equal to -1.5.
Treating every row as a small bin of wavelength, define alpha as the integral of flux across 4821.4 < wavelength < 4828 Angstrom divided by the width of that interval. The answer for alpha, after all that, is 12.5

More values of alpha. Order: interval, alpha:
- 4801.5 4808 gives 12.4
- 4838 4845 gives 12.3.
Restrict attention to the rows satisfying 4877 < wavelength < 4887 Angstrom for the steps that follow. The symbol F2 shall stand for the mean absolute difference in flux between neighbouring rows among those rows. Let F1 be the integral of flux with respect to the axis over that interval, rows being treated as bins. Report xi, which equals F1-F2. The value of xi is 121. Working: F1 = 122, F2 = 0.78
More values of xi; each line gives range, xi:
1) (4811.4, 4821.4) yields 126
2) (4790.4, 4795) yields 58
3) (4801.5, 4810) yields 106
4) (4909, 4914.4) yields 65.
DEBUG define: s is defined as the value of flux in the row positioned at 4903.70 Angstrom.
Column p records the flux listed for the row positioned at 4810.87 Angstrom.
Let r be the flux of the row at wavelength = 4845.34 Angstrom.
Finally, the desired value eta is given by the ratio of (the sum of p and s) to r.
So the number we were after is 1.94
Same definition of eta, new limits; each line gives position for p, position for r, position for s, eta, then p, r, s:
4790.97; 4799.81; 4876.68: 2.12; 13.07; 11.92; 12.22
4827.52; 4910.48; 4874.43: 2.18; 13.05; 11.63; 12.3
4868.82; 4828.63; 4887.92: 1.90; 11.42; 12.2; 11.72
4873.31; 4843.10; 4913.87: 1.97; 11.66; 11.99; 12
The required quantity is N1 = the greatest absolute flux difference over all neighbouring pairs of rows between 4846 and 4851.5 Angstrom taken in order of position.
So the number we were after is 0.7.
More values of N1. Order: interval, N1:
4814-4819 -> 0.4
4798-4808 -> 0.4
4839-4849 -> 0.9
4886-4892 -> 1.7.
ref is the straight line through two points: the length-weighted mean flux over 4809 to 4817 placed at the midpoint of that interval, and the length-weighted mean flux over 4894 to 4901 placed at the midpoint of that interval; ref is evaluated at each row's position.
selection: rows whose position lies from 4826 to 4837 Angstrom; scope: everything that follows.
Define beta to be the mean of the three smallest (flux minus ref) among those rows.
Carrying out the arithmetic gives -0.6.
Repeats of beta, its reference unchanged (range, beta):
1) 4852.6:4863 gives -4.2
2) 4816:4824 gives -0.5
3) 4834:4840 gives -0.7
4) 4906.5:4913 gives -1.3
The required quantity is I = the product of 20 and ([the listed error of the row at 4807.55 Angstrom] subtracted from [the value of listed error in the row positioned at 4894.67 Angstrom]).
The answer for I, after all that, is -0.2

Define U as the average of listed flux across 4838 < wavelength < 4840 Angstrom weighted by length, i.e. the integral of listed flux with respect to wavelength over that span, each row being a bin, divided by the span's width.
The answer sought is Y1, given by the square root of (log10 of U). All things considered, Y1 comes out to 1.040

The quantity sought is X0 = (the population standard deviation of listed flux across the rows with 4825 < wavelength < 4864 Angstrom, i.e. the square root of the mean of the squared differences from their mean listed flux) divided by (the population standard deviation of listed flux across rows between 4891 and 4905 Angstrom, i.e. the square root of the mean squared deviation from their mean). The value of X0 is 1.0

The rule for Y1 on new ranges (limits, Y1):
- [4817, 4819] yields 1.048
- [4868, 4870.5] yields 1.028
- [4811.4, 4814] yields 1.048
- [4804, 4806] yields 1.048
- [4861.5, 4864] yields 0.998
